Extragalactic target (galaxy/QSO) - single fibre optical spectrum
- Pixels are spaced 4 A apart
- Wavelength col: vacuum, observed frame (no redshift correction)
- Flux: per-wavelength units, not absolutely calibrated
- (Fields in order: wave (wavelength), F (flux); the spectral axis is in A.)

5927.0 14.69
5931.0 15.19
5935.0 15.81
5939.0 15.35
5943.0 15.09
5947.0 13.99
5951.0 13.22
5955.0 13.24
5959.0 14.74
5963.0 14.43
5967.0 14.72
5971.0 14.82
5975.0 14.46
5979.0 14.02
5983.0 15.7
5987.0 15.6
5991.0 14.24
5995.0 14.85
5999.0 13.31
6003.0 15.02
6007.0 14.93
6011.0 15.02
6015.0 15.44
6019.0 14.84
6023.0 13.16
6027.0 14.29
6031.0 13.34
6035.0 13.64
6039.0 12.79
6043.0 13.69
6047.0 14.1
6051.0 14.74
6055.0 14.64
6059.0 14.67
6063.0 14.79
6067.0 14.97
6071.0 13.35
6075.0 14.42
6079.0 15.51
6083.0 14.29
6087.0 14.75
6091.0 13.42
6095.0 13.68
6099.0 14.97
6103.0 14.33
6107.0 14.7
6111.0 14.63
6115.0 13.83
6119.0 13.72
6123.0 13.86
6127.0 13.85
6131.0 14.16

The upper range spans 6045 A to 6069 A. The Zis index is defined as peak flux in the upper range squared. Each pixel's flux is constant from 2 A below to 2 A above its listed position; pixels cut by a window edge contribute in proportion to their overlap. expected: 224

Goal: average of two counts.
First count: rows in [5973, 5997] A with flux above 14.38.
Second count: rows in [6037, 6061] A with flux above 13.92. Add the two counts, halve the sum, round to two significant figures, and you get 4.0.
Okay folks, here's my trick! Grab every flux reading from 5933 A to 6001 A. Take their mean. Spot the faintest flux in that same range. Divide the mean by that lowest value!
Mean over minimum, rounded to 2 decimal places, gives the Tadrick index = 1.10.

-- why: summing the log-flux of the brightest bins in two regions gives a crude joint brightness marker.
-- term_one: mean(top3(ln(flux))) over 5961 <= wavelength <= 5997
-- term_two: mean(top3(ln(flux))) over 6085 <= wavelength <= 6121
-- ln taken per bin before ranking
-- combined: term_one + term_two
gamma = 5.428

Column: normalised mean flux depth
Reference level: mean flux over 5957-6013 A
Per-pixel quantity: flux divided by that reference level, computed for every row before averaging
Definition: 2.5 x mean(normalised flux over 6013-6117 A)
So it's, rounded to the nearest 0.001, 2.426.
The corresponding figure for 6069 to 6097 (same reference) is 2.415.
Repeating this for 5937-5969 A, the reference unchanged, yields 2.439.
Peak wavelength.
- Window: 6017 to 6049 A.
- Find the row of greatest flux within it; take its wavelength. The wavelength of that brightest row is 6019.0 A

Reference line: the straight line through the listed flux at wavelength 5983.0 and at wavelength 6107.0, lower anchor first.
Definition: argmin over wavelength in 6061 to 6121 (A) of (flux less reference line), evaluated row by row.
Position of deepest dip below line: 6071.0 A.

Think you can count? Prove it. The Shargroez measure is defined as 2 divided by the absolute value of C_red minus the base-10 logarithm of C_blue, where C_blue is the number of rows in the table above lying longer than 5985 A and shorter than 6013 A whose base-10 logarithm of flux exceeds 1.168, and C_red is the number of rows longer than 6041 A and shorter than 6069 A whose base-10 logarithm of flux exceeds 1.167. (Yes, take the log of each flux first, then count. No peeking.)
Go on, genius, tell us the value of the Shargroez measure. 0.9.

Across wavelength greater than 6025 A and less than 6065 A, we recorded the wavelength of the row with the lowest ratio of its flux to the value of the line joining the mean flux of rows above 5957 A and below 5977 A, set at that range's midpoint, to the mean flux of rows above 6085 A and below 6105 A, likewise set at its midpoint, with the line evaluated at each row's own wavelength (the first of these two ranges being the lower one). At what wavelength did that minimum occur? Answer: 6039.0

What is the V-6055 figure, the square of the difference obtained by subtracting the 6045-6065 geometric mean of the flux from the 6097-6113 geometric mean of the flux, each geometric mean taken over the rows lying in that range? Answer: 0.00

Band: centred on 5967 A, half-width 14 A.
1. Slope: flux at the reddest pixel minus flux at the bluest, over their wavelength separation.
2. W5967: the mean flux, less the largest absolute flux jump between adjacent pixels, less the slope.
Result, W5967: 12.8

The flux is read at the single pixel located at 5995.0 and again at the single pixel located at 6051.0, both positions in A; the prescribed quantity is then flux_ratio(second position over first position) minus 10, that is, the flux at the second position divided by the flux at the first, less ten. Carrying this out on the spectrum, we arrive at -9.01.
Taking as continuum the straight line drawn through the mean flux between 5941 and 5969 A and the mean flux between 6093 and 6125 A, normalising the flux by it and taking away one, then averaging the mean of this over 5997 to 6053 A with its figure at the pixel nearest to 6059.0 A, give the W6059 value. 0.015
